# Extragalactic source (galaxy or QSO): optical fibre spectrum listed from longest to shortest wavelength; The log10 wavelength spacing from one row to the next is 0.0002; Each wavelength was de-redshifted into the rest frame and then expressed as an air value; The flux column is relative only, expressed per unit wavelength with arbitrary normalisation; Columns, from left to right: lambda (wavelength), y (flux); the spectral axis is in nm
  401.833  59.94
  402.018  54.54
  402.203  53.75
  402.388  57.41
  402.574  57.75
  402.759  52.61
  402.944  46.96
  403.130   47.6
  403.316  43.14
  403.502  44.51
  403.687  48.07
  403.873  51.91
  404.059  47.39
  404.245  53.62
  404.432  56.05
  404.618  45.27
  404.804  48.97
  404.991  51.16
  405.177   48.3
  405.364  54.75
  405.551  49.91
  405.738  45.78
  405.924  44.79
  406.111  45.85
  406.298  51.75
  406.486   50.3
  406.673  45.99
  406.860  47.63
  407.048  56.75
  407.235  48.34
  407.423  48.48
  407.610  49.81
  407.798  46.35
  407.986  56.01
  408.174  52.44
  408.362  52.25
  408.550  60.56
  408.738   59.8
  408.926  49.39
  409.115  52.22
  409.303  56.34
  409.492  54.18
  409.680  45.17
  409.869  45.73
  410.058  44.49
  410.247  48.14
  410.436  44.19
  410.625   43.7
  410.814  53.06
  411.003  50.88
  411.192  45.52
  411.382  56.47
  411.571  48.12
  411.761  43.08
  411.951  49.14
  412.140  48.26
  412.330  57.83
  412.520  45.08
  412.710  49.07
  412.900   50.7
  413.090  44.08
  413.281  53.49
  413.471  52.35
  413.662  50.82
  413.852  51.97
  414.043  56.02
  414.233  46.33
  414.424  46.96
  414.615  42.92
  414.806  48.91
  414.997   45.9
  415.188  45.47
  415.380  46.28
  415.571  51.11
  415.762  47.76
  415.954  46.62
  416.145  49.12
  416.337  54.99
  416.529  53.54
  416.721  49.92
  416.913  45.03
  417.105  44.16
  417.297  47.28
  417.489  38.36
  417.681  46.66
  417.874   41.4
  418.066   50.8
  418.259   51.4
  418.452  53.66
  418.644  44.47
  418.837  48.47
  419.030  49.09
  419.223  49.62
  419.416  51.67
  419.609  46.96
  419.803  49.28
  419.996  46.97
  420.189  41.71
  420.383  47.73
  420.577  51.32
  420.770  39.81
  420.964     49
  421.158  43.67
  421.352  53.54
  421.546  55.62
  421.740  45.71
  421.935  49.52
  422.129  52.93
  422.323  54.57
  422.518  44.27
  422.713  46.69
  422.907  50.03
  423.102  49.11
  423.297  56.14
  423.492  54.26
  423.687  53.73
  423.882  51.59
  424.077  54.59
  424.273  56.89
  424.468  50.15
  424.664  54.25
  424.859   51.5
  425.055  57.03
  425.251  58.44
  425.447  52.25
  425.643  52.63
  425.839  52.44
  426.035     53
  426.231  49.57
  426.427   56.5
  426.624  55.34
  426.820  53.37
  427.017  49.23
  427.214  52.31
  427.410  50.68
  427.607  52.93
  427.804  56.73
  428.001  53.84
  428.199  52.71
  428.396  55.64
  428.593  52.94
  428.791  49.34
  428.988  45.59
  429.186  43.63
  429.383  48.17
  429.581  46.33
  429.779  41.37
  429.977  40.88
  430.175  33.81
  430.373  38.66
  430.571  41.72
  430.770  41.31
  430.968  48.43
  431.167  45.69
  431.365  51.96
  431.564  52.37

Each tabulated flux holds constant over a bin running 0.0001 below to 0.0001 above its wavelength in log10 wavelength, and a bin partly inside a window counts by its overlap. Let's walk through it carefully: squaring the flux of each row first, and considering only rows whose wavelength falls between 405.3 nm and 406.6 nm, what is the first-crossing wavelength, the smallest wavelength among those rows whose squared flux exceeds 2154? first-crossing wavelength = 405.364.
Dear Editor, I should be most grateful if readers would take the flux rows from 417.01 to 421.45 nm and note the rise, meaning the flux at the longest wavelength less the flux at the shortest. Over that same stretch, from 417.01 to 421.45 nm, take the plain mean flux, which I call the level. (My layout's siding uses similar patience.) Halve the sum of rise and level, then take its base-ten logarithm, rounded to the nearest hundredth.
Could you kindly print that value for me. 1.45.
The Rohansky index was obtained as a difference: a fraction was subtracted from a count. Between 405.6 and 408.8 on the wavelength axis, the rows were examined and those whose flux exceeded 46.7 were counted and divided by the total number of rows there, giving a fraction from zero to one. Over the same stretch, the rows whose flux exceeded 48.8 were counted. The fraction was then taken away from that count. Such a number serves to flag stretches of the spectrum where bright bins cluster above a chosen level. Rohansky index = 8.3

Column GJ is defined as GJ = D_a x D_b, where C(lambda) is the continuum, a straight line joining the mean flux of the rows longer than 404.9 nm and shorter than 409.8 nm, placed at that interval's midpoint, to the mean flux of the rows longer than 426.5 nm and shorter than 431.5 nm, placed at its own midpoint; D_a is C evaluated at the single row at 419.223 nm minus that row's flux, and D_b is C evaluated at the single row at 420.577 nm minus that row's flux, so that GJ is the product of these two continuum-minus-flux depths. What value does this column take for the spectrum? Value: 0.5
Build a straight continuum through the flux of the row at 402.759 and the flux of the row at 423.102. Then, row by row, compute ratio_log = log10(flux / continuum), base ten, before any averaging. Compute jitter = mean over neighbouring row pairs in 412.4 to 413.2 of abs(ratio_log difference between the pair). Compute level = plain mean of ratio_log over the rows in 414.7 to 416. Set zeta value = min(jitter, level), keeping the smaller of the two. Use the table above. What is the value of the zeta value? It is -0.027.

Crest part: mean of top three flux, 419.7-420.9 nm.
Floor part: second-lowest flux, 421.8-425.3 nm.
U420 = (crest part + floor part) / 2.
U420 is 48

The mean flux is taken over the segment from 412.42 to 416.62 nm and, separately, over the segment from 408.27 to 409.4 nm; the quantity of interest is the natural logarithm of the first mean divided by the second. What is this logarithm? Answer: -0.12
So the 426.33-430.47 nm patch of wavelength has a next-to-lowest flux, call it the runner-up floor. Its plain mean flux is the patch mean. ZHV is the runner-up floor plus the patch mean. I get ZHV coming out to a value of 87.7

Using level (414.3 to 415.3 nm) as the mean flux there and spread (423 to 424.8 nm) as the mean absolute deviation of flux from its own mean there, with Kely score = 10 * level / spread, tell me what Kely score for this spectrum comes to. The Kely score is 221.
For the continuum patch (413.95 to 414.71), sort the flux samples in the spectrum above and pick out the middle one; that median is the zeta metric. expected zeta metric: 46.6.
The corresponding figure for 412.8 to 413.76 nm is 50.8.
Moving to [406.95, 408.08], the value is 49.1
